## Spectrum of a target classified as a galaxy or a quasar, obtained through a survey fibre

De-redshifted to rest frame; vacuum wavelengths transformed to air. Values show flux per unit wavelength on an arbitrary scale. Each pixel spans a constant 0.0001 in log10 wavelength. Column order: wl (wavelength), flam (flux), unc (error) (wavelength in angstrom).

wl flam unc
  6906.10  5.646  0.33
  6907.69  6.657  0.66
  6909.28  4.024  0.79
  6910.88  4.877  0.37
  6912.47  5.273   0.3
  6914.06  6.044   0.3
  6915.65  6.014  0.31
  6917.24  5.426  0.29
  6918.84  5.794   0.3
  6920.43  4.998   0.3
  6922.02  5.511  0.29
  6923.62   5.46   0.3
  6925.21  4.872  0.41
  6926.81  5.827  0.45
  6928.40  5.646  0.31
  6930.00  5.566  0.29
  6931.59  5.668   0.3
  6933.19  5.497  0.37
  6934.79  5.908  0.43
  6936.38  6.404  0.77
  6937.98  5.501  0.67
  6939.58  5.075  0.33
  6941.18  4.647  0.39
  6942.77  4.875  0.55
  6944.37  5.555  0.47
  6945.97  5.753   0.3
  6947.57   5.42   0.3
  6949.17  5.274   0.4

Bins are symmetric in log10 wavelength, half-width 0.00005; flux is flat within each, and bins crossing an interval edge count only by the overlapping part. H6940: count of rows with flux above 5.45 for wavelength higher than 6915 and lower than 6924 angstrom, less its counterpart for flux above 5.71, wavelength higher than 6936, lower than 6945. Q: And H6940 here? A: 3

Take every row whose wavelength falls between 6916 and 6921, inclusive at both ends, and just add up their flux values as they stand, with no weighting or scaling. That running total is 16.2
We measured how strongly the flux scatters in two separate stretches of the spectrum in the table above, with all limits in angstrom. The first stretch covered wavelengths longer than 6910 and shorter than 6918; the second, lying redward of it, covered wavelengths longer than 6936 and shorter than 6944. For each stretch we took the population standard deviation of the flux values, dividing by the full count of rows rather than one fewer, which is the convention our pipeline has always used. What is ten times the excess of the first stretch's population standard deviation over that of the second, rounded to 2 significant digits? -1.7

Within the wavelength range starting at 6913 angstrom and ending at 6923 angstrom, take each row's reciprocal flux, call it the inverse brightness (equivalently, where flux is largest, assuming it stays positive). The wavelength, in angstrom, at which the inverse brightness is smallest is 6914.06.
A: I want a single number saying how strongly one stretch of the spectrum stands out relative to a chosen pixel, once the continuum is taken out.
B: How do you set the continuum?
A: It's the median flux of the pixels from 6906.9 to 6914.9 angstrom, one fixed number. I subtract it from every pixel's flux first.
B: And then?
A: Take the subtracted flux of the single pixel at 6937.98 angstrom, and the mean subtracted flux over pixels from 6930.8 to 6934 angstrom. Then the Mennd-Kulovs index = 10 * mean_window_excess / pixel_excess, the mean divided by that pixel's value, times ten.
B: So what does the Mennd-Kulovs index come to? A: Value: 14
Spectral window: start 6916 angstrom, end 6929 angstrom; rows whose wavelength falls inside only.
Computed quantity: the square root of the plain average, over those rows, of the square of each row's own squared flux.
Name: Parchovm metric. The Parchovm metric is 29.9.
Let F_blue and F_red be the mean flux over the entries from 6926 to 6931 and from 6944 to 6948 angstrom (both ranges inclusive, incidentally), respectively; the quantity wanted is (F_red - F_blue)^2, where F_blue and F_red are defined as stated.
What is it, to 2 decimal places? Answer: 0.01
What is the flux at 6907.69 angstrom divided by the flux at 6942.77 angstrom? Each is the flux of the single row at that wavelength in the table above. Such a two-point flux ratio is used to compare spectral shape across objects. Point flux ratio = 1.37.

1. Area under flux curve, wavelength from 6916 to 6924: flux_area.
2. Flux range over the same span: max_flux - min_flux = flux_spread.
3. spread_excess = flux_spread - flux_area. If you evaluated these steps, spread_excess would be -43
